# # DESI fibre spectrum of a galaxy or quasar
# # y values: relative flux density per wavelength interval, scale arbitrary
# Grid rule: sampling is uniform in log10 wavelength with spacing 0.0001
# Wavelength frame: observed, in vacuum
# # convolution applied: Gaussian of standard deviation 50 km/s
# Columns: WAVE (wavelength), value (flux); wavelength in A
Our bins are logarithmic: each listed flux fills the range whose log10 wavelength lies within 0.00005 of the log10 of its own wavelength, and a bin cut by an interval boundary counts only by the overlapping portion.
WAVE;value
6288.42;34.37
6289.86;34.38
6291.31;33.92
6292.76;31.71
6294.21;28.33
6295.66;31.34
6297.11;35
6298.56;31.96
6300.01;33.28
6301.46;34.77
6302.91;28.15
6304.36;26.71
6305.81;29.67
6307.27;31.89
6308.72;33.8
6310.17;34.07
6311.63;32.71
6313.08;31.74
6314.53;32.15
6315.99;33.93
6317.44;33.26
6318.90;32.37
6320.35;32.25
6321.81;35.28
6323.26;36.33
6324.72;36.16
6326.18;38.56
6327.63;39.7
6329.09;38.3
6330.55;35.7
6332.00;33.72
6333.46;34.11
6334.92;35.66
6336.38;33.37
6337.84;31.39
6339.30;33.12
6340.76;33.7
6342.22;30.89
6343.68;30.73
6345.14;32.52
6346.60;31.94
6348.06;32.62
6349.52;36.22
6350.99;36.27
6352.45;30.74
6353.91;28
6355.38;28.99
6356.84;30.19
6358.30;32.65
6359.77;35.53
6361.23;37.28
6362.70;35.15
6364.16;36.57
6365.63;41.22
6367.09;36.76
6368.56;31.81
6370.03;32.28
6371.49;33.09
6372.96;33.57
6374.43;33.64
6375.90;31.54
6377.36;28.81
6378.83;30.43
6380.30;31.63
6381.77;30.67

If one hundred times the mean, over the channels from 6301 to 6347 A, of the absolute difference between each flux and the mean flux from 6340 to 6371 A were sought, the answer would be 206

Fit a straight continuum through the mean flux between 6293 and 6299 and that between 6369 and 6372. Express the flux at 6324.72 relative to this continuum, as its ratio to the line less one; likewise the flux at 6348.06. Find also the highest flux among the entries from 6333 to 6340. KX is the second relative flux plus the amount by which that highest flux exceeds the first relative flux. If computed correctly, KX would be 35.5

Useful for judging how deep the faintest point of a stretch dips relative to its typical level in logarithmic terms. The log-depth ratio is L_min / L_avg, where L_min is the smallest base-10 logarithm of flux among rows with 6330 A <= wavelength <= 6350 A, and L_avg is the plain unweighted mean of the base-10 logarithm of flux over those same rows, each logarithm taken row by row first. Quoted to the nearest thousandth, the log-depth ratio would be 0.978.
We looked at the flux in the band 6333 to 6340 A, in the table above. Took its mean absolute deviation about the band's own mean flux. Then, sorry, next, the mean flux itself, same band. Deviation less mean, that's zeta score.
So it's -32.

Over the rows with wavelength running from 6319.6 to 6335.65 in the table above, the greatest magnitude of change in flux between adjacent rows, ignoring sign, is 3.0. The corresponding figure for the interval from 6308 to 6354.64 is 5.5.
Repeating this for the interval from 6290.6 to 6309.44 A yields 6.6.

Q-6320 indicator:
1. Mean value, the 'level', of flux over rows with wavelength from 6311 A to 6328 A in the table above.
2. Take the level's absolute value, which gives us 34.5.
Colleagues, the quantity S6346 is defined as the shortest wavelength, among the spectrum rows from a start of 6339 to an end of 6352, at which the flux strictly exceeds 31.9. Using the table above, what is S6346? 6339.30 A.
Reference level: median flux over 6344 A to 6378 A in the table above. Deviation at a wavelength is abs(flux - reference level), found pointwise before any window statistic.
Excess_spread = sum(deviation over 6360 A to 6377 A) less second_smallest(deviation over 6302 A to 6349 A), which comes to 28.3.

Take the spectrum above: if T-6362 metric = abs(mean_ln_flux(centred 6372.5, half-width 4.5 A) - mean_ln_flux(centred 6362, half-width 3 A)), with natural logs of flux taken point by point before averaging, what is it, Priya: 0.10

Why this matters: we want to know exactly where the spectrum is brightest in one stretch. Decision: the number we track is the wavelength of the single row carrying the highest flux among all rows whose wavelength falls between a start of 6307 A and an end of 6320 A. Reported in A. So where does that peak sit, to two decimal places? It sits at 6310.17 A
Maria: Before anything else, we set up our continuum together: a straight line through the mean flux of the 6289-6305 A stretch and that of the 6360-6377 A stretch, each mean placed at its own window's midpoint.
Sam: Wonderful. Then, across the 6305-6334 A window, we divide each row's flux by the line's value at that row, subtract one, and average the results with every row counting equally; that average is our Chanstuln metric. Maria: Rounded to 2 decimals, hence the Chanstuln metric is 0.05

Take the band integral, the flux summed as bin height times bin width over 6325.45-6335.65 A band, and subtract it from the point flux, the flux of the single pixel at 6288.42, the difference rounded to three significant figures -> -338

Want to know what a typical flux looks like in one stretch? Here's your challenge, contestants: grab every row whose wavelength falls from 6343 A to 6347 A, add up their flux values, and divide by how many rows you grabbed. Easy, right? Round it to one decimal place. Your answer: 31.7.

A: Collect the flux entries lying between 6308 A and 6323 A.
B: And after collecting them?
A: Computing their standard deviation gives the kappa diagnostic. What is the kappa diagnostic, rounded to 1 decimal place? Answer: 1.1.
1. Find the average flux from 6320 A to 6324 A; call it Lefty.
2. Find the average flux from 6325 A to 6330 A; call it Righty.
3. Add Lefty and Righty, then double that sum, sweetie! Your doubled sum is 147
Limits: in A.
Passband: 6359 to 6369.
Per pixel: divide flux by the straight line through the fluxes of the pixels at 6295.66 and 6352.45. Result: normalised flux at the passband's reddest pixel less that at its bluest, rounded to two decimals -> -0.12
